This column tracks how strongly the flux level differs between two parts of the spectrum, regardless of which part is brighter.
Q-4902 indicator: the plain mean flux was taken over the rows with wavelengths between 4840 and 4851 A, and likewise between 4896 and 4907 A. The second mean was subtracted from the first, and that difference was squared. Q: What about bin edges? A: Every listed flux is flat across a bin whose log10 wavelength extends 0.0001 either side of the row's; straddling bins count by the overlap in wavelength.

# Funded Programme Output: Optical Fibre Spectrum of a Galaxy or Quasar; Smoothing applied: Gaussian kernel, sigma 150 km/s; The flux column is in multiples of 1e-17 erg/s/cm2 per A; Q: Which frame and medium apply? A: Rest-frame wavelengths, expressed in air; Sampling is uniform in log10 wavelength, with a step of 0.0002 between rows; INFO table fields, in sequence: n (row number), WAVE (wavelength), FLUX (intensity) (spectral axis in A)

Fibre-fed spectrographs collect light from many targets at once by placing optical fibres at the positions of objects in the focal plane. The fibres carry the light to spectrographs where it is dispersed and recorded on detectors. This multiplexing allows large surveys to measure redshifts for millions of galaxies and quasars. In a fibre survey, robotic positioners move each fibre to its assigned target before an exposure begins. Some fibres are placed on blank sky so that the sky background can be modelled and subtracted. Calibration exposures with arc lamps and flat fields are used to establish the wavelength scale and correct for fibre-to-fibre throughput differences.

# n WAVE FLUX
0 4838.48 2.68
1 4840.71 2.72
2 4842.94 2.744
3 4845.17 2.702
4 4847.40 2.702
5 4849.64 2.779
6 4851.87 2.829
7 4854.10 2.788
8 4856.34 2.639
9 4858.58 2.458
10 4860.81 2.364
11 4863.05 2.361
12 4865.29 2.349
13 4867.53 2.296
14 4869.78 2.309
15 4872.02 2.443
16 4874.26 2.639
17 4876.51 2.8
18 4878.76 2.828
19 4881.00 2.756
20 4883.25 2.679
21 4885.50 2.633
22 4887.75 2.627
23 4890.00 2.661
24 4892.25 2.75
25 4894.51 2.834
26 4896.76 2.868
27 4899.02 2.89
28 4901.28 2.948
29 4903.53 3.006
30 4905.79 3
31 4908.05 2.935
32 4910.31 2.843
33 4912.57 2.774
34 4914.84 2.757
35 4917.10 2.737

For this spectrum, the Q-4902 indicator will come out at 0.045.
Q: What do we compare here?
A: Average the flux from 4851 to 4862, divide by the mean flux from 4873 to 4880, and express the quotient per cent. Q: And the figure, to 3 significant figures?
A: 94.9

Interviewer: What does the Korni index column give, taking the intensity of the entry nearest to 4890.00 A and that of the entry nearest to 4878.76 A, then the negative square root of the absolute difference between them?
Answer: -0.41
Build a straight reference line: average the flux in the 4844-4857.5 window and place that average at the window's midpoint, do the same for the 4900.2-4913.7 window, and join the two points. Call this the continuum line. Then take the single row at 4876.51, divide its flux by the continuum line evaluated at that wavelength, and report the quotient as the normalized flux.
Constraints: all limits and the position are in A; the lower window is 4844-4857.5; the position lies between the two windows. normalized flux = 0.99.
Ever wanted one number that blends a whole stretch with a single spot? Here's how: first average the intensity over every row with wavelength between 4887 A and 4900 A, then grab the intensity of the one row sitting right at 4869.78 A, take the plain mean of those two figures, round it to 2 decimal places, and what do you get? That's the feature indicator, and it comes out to 2.54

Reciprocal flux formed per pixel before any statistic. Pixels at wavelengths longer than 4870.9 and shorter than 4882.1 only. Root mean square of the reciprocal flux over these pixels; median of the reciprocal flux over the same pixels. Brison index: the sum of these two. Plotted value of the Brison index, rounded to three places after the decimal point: 0.736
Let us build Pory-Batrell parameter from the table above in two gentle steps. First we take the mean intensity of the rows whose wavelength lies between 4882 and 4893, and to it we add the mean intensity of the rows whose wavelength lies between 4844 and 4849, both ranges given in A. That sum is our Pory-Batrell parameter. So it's 5.4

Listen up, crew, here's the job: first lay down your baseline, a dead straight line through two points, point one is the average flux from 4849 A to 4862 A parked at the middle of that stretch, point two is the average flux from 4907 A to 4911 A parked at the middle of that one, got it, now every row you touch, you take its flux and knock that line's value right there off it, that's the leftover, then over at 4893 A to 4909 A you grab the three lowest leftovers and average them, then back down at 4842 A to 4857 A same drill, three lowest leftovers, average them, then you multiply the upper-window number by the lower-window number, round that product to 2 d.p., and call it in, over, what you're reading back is 0.00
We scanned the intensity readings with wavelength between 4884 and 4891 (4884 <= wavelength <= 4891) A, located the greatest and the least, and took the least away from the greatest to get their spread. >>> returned 0.03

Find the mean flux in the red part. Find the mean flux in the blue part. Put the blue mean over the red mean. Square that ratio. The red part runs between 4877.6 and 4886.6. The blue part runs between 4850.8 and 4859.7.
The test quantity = 0.97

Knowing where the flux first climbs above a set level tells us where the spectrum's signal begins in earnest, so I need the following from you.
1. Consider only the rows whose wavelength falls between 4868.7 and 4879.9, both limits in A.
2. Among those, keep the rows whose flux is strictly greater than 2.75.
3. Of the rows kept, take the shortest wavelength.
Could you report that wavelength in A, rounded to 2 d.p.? 4876.51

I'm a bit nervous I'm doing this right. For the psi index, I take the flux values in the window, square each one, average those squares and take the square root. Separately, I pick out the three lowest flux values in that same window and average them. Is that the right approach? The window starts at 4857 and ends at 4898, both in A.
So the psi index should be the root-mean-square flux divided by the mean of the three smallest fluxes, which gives 1.12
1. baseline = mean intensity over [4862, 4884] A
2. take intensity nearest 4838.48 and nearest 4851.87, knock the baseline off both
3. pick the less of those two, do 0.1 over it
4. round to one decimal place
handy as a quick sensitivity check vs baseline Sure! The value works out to 0.7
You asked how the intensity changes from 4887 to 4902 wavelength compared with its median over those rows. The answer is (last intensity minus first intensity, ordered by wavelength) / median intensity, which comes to 0.11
